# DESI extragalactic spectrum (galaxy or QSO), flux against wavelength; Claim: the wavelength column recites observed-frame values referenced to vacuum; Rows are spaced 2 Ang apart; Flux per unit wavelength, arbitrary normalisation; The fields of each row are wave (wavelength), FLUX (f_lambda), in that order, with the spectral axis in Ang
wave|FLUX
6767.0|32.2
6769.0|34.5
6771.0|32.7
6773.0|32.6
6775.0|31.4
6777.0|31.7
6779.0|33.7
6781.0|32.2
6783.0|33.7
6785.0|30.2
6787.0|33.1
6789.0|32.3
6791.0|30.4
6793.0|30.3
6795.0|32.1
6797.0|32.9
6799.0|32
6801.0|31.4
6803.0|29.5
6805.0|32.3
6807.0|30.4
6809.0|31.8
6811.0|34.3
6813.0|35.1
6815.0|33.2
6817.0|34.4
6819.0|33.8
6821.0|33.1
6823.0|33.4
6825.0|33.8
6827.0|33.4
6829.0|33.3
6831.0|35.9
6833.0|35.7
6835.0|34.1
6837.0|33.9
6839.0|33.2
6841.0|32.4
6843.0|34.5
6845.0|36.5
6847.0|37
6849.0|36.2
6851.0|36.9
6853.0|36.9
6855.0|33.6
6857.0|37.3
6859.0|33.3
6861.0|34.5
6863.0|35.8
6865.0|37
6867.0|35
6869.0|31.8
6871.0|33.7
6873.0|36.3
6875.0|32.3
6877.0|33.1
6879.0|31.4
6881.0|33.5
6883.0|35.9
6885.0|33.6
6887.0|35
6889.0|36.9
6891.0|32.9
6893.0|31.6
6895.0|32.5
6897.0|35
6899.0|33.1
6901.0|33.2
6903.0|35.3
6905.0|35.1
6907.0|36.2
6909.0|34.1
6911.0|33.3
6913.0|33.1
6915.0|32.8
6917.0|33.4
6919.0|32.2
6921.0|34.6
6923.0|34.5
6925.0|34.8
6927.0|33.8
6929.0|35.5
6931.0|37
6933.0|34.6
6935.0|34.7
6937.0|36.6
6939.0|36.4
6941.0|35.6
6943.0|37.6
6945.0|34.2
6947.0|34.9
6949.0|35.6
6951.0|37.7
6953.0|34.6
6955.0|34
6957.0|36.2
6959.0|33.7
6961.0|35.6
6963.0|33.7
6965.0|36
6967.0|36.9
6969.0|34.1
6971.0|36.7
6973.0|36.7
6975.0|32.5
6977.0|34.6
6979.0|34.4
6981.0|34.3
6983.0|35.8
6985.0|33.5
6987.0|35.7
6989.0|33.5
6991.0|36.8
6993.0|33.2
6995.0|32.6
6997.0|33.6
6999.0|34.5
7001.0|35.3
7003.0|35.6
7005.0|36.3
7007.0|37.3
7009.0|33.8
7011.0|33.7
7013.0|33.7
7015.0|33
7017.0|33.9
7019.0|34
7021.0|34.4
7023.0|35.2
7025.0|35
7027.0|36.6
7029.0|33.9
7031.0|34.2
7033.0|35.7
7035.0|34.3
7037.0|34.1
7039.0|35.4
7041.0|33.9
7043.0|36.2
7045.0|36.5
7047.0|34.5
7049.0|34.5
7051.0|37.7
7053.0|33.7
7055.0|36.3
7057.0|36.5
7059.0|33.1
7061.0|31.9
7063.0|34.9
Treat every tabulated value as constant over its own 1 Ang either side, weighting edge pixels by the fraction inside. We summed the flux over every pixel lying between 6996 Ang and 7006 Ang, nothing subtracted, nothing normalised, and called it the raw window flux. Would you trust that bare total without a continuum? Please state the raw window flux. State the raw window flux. 175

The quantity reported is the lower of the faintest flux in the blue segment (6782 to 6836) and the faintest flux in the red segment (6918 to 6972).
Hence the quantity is 29.5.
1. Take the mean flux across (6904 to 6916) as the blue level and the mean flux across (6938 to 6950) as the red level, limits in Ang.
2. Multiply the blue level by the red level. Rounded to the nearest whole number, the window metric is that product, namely 1218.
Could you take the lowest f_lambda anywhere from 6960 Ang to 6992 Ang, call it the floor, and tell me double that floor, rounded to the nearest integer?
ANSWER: 65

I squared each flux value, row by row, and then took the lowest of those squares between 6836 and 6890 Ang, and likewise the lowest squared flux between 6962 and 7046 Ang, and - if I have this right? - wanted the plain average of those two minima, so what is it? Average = 1021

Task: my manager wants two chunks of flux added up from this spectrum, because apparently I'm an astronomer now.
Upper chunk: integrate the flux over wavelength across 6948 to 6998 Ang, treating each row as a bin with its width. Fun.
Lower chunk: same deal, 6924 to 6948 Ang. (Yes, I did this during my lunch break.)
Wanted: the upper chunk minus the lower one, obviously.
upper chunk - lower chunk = 893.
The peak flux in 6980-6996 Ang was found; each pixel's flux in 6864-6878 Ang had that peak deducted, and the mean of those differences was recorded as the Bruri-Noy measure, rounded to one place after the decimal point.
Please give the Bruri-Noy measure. -2.6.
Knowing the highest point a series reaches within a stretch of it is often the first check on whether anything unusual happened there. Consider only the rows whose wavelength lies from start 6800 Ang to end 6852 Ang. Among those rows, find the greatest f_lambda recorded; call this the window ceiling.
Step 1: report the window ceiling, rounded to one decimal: 37.0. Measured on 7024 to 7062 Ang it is 37.7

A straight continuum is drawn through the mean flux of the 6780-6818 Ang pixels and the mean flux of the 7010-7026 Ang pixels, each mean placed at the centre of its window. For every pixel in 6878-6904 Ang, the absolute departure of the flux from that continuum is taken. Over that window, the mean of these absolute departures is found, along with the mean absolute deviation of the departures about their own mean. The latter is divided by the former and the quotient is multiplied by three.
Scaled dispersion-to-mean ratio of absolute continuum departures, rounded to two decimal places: 2.10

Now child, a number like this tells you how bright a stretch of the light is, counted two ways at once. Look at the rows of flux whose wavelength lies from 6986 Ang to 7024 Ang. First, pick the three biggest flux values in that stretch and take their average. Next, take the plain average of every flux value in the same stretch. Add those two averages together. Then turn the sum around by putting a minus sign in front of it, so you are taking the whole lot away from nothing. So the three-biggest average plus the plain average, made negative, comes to -71.3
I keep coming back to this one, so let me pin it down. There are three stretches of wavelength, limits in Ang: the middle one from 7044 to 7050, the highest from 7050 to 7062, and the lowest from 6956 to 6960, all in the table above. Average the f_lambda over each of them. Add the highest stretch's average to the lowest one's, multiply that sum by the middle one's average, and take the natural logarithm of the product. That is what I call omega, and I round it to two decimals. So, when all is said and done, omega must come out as 7.81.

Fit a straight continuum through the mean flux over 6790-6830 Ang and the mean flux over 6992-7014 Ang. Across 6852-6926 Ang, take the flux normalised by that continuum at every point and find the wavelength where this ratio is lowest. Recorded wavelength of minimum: 6879.0 Ang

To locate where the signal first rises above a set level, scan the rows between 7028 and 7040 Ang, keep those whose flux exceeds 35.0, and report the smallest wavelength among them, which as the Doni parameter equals 7033.0 Ang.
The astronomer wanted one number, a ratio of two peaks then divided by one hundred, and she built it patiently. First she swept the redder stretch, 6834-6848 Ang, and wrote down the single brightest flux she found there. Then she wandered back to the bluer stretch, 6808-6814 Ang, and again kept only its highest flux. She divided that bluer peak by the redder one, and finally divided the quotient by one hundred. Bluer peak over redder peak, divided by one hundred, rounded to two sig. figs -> 0.0095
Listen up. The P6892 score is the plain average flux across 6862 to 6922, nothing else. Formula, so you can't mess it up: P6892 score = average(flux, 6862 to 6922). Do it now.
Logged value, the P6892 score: 34.0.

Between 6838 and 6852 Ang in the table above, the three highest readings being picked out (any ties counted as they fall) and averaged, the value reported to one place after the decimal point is 36.8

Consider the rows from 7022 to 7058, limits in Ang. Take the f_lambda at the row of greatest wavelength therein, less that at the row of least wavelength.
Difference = 1.3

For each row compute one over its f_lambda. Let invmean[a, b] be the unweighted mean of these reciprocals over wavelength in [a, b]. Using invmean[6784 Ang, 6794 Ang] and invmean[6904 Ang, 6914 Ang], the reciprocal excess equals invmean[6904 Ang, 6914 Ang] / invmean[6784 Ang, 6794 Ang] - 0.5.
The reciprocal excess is 0.409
